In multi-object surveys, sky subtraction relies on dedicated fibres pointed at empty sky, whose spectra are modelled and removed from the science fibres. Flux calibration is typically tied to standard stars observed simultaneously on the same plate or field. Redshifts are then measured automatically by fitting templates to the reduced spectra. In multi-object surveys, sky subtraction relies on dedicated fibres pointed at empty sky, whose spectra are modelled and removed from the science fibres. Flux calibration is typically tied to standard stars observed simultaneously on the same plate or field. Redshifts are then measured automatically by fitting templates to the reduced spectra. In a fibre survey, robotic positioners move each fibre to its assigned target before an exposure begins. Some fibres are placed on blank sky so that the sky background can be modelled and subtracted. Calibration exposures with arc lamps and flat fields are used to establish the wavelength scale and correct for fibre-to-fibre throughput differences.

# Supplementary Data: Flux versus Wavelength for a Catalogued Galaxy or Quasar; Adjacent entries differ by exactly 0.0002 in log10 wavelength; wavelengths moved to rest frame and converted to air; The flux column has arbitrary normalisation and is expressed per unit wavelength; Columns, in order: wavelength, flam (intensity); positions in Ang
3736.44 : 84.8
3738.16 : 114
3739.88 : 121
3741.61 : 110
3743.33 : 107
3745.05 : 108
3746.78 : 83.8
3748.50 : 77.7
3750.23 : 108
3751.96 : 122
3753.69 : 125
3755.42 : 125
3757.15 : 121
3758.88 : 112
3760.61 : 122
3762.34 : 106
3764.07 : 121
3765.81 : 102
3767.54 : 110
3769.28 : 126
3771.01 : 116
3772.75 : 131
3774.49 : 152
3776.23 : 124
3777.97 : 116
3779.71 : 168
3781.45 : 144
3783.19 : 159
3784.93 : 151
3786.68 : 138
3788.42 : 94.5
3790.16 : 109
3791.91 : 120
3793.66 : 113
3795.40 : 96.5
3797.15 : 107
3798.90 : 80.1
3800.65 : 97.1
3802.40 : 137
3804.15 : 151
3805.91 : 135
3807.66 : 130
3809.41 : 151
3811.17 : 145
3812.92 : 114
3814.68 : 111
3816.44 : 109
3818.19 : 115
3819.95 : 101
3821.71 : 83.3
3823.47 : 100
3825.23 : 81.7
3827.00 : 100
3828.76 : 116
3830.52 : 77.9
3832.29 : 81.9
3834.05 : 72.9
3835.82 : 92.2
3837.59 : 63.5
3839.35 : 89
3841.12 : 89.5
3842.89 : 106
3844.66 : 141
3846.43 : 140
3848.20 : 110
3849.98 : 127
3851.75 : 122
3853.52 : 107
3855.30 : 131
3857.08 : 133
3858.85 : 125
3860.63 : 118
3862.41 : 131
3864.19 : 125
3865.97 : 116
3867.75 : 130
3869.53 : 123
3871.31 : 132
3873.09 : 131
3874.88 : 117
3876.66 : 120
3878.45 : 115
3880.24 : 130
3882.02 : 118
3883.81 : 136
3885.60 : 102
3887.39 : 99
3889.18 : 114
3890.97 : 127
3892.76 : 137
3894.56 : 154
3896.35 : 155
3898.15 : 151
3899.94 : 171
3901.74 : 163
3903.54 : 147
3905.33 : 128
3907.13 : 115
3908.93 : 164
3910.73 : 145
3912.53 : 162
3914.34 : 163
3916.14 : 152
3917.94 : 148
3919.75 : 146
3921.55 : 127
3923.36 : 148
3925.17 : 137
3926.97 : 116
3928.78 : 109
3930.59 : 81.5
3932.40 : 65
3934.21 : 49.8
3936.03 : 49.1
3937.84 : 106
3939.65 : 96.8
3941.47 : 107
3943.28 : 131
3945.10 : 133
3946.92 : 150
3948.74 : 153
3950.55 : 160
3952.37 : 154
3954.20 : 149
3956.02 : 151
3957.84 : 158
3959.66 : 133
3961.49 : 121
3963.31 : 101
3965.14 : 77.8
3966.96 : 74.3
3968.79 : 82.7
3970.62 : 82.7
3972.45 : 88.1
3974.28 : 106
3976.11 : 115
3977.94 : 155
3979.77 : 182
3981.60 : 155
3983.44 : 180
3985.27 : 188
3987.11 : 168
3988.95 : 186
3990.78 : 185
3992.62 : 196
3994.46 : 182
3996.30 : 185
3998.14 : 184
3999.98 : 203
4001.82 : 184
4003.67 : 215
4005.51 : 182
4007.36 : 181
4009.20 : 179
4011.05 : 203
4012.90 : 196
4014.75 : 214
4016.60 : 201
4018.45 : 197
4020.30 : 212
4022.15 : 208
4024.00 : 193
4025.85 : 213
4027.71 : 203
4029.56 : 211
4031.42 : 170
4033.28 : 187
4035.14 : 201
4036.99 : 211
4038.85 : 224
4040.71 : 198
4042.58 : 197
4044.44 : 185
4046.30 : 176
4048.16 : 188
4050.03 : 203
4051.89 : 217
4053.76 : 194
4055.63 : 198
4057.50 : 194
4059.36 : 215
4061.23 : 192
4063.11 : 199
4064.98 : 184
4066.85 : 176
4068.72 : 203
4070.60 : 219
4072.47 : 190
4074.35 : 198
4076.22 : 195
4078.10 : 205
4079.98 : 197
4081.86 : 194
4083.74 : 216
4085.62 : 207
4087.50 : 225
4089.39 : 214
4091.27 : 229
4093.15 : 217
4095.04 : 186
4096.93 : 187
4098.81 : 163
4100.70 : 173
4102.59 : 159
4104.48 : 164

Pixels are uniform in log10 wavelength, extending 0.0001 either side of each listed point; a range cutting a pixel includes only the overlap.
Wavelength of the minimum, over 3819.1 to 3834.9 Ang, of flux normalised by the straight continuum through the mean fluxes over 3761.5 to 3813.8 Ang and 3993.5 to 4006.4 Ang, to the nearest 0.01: 3834.05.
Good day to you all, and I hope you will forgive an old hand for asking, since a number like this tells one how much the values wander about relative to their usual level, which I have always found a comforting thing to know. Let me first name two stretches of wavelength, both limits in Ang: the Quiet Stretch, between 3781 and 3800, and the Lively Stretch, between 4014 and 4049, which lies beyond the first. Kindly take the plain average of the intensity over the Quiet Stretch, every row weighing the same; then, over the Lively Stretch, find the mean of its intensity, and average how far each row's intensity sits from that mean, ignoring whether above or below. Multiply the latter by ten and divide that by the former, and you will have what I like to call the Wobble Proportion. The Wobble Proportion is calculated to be 0.92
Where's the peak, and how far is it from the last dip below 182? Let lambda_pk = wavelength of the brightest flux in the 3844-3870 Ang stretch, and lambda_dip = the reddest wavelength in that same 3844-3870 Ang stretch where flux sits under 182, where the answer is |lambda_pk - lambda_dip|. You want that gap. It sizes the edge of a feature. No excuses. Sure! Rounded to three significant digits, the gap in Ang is 24.9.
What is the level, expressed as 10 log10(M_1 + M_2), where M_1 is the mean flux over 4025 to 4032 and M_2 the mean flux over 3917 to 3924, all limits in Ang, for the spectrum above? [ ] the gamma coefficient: 25.3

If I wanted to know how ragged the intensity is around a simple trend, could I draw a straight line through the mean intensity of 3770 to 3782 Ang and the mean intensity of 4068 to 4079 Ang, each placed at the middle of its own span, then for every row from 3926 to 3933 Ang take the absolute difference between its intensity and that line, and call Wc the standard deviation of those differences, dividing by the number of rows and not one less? 21.1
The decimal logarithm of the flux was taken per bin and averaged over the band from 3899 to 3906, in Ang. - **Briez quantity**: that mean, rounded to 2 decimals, 2.18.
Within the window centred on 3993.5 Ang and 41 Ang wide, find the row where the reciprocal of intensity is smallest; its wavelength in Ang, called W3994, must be 4003.67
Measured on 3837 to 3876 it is 3844.66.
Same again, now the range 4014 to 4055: 4038.85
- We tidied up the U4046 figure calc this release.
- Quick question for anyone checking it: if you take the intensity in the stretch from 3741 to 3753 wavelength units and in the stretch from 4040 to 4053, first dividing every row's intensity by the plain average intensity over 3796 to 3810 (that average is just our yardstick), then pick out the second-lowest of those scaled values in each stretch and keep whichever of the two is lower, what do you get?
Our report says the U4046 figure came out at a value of 0.68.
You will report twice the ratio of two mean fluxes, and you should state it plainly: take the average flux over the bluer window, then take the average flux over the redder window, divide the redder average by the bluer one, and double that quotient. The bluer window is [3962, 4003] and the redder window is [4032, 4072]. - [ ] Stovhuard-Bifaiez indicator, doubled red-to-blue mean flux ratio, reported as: 2.7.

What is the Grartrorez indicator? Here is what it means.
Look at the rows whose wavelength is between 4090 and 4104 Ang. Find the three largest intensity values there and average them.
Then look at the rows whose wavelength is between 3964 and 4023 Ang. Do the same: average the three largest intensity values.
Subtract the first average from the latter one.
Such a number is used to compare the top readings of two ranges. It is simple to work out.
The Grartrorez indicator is 3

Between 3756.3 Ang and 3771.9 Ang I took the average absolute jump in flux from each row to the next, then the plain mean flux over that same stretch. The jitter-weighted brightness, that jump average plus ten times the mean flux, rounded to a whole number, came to 1164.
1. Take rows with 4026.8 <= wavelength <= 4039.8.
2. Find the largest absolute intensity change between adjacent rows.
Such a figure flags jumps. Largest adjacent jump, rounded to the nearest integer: 41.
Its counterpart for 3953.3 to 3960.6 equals 25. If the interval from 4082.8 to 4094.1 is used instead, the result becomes 18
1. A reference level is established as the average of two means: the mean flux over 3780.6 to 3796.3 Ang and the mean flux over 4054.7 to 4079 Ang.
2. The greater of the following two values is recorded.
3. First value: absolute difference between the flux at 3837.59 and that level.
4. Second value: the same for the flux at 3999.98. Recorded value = 98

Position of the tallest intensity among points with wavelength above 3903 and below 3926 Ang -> 3908.93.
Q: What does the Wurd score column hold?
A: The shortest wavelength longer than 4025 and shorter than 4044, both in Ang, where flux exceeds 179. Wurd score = 4025.85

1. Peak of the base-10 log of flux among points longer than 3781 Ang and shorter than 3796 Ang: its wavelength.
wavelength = 3783.19 Ang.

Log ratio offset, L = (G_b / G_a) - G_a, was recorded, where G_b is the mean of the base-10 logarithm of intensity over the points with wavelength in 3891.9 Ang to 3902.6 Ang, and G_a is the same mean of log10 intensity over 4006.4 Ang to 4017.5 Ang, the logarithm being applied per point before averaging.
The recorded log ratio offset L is -1.3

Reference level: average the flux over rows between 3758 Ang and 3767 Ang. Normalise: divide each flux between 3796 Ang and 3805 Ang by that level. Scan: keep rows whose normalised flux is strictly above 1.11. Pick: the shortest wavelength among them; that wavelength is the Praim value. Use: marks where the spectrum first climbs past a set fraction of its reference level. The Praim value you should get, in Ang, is 3802.40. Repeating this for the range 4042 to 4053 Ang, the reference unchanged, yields 4042.58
